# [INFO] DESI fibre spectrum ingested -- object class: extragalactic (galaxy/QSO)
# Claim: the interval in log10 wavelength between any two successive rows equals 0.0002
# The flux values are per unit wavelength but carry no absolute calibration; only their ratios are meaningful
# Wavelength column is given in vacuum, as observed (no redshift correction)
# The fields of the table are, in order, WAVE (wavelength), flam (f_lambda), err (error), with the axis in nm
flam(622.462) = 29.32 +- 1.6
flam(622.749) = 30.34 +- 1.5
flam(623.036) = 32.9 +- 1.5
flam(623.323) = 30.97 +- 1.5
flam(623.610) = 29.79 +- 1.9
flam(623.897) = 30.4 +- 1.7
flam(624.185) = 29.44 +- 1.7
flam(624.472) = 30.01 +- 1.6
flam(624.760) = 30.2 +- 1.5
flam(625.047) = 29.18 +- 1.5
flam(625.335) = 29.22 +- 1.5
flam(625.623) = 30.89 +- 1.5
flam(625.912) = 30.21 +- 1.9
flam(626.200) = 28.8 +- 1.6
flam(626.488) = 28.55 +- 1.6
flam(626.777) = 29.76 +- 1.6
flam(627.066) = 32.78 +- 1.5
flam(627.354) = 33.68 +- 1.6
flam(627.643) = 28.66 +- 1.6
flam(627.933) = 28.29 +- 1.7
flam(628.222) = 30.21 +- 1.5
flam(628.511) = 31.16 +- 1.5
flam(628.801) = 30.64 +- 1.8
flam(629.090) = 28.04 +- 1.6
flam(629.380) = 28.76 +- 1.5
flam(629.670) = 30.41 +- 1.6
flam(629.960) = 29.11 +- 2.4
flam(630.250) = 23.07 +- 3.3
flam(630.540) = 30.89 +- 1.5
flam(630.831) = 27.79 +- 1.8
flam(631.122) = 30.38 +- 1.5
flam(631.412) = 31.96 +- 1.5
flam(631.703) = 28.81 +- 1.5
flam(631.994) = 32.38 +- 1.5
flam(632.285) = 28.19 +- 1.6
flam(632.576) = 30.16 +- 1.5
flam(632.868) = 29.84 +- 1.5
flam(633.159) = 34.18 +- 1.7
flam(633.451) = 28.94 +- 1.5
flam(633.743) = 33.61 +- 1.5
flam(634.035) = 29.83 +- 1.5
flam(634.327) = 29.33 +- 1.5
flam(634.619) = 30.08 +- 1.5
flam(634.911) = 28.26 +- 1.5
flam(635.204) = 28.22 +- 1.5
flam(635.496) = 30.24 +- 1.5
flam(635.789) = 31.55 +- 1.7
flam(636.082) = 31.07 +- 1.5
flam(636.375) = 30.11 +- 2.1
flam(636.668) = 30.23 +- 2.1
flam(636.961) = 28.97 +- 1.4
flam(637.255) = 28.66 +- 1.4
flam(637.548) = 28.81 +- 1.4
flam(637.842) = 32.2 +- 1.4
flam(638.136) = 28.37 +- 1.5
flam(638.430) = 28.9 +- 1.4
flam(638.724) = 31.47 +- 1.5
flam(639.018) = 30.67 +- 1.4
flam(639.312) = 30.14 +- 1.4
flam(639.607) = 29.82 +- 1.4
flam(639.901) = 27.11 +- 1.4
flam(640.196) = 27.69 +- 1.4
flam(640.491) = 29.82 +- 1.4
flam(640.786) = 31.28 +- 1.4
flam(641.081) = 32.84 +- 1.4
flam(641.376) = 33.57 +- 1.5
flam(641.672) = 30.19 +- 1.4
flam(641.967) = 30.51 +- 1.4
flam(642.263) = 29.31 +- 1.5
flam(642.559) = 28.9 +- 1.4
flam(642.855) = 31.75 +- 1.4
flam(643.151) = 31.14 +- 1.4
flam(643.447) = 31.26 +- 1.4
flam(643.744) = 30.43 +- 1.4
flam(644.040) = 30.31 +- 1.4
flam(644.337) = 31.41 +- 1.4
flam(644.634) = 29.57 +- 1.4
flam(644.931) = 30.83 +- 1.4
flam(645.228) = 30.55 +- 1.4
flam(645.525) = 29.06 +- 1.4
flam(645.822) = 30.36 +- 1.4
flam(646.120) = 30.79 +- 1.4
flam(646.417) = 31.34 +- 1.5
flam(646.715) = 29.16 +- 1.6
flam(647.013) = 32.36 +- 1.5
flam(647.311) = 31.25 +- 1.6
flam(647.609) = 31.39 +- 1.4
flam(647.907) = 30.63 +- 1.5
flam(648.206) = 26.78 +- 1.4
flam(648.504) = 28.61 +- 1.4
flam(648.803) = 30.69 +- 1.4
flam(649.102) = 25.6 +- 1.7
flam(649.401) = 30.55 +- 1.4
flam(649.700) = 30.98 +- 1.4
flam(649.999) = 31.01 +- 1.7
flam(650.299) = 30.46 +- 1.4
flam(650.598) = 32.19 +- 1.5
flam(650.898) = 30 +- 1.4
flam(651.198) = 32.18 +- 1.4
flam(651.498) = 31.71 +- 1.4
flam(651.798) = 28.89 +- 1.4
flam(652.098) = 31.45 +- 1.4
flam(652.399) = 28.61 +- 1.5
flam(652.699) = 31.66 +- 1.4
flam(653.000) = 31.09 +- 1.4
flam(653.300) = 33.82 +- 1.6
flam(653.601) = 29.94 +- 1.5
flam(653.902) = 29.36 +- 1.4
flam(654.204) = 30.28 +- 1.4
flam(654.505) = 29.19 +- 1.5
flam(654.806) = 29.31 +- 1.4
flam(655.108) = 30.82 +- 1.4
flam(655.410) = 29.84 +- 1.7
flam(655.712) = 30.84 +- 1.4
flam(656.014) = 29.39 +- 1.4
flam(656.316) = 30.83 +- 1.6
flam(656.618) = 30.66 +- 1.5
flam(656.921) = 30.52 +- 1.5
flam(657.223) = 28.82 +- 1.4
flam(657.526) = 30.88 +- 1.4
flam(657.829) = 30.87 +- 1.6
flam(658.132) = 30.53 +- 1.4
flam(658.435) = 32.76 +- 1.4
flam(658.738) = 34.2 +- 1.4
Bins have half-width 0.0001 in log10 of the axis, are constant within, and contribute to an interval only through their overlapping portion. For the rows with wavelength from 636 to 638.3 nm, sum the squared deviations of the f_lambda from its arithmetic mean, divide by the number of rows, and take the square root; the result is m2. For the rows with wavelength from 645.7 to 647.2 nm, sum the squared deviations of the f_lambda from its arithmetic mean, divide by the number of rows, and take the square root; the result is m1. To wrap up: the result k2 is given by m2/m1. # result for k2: 1.2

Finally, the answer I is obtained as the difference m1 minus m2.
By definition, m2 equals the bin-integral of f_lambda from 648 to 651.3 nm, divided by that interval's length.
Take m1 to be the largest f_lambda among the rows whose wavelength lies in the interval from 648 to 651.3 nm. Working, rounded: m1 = 32.19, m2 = 29.9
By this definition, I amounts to 2.3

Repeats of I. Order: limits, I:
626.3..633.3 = 4.3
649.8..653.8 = 2.8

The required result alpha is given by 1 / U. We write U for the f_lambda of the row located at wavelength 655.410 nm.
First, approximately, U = 29.84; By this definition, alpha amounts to 0.0335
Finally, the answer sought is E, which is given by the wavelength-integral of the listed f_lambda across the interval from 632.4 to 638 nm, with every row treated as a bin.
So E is 169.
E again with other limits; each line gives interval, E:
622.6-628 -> 163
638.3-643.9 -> 170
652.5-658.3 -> 177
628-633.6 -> 166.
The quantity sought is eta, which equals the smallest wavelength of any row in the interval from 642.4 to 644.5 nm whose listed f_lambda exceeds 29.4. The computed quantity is 642.855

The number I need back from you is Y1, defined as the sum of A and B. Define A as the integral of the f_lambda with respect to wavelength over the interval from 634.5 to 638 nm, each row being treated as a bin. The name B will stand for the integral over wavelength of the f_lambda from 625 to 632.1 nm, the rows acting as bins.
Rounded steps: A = 105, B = 211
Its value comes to 316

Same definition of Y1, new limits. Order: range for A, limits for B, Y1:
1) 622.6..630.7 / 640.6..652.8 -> 614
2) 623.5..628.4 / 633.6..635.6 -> 207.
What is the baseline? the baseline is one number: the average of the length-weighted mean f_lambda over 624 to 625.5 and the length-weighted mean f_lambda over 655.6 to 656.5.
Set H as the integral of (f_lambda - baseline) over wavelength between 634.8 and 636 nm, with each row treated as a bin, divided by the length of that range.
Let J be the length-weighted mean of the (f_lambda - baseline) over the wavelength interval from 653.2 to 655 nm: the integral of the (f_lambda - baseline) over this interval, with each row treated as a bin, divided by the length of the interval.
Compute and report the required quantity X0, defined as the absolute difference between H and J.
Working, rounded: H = -0.3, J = 0.2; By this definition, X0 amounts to 0.54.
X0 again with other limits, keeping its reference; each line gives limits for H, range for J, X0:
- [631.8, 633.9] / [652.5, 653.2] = 0.37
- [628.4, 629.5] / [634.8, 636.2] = 0.26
